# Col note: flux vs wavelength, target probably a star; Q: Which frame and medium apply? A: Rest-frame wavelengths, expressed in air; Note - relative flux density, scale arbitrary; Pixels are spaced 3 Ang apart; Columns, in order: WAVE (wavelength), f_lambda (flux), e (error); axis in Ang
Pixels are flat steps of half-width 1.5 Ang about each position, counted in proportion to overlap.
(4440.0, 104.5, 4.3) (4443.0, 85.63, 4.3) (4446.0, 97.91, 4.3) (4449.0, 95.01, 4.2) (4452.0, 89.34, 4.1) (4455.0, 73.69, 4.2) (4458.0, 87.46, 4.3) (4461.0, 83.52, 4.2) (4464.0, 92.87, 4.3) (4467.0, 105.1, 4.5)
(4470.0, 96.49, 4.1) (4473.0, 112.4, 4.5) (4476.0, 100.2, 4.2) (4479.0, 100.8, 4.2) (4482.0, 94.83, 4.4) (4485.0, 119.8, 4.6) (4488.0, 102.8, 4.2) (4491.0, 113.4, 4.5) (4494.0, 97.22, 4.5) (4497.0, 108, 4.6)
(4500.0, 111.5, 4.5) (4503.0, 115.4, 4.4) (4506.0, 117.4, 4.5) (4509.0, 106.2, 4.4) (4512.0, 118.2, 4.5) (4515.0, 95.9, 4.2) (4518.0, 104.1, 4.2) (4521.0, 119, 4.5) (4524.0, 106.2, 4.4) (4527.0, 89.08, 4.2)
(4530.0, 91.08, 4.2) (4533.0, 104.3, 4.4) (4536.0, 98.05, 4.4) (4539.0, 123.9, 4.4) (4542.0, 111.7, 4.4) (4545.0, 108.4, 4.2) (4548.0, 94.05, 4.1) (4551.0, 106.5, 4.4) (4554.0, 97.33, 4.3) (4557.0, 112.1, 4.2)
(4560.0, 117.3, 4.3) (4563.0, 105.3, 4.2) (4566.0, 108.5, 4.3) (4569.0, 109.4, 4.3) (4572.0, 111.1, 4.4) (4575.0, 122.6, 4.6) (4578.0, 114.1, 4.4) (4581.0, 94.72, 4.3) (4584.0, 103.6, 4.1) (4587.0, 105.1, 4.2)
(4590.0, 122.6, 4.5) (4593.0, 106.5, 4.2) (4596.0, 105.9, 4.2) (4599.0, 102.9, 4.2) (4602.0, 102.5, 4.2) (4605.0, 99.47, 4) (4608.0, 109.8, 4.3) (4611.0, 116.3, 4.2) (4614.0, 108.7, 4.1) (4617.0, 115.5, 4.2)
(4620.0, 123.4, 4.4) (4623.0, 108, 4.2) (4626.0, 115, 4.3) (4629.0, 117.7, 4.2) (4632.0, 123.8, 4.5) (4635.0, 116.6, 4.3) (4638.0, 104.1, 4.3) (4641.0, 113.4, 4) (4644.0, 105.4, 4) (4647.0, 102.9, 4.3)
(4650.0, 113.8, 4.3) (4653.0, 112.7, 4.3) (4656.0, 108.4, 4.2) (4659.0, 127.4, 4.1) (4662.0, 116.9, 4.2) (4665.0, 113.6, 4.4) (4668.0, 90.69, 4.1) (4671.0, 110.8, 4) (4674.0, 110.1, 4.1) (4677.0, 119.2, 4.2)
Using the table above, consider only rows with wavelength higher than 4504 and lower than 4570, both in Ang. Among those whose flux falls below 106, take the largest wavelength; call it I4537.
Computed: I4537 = 4563.0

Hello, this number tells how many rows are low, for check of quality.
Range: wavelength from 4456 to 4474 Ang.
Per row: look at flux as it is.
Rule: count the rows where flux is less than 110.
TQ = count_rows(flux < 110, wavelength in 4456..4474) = 5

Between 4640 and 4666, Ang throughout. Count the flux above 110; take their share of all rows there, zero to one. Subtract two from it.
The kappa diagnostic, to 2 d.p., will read -1.33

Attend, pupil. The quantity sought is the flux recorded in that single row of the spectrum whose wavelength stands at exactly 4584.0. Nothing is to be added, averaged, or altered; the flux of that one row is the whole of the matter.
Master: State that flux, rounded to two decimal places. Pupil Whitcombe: 103.60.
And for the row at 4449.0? 95.01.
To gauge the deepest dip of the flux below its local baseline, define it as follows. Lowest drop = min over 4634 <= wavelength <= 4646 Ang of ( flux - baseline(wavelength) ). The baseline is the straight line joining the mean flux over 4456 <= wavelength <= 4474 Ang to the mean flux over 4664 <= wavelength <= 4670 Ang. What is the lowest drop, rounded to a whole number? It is 3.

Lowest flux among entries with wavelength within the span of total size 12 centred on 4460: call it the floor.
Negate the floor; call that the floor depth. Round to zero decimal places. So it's -74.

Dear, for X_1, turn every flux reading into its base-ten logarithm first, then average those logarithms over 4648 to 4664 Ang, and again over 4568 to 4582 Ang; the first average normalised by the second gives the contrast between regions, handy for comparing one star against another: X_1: 1.01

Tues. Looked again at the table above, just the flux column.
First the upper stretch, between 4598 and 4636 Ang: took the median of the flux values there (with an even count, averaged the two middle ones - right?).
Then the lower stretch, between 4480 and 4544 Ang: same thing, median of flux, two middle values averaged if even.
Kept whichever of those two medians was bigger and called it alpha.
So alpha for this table 115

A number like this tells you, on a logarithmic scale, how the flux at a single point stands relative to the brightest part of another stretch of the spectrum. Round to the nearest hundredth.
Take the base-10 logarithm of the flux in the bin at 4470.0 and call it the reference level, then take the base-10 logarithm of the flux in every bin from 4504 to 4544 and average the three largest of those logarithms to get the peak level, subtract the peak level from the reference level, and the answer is -0.10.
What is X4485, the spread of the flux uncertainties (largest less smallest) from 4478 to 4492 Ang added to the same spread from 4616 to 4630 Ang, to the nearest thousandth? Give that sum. 0.600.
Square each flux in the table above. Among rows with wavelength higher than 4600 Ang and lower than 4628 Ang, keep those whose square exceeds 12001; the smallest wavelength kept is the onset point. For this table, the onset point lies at 4608.0 Ang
